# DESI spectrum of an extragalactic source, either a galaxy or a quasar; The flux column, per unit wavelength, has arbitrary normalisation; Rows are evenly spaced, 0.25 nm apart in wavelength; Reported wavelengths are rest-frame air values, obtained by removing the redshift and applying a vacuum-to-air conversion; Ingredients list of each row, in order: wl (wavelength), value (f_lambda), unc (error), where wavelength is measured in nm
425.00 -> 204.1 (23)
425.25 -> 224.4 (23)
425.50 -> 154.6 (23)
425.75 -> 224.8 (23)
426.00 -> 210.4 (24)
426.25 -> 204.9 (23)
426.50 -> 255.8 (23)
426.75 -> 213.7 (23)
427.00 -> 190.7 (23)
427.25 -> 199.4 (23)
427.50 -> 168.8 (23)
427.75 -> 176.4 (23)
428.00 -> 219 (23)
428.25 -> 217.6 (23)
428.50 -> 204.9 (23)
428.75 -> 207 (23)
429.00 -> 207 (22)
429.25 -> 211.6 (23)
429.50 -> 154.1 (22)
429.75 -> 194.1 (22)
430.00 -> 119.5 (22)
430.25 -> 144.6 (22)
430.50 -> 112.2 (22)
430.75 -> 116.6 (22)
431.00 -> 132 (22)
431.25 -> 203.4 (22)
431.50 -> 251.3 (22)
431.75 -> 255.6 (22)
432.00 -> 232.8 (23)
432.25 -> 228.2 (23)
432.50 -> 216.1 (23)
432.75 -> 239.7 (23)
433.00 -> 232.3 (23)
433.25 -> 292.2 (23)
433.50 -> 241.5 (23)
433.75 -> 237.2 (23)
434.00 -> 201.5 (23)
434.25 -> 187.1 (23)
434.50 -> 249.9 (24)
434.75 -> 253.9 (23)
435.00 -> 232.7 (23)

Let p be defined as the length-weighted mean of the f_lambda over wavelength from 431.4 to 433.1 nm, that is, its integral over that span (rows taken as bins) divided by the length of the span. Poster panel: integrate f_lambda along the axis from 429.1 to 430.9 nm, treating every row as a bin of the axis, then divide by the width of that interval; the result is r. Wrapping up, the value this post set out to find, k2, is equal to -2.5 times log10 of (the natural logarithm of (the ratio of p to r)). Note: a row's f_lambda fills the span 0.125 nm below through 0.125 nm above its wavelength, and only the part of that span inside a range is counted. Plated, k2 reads 0.9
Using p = 236.4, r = 151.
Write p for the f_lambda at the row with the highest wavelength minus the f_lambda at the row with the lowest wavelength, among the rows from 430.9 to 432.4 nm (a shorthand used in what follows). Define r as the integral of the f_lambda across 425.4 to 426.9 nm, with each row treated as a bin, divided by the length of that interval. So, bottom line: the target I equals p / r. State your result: 0.46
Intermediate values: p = 96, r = 211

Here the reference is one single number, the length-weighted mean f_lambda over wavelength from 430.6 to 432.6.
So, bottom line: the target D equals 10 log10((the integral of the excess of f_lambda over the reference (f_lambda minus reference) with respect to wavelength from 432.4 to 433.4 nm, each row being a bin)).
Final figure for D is 16.3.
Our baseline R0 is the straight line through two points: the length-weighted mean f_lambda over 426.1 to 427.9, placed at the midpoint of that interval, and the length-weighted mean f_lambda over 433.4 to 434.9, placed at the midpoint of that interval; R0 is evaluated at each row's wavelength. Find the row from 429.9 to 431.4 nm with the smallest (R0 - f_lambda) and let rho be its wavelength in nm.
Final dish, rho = 431.25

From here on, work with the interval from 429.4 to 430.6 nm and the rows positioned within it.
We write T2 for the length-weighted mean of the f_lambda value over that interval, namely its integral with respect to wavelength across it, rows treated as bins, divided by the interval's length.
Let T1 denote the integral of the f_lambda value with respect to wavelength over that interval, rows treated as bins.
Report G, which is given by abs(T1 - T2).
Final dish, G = 29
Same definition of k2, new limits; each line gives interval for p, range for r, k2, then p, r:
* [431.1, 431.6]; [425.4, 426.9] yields 3.3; 221.4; 211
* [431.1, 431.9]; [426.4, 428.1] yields 2.1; 233.4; 202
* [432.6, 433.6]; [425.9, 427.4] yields 1.9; 250.8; 212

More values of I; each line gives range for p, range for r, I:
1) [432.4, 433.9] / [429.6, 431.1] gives 0.15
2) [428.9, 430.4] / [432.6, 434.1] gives -0.26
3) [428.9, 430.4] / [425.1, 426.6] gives -0.29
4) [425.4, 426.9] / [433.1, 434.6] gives 0.25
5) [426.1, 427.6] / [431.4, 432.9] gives -0.15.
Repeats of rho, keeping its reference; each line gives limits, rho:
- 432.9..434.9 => 433.25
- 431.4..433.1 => 431.75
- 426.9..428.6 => 428.00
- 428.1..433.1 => 431.75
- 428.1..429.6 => 428.25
